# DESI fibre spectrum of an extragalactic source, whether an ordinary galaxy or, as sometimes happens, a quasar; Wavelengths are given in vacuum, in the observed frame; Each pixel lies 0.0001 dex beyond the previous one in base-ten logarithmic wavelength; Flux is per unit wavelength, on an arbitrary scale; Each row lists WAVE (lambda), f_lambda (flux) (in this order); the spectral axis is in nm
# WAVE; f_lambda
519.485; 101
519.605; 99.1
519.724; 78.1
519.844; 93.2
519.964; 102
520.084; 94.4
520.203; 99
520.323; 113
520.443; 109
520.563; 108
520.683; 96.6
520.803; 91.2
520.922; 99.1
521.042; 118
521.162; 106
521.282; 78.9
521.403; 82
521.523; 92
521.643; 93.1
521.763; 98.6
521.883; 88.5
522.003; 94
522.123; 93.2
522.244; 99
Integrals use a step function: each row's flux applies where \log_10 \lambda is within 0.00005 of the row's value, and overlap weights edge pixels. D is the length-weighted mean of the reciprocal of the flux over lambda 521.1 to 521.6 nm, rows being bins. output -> 0.0112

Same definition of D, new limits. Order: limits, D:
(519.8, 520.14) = 0.0103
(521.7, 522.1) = 0.0107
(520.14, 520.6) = 0.0094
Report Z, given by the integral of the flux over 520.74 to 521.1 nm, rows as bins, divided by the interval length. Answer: 103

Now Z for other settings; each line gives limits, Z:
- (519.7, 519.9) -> 87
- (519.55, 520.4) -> 97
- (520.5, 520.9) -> 99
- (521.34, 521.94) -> 91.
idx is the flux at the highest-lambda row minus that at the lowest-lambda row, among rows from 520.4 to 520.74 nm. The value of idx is -12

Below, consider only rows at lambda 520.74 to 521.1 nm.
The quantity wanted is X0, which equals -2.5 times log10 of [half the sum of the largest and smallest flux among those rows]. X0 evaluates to -5.05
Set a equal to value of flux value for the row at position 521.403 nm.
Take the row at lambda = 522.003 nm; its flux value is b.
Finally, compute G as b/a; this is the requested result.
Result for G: 1.15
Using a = 82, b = 94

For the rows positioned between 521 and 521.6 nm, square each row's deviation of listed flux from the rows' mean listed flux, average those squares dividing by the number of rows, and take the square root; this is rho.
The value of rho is 14.7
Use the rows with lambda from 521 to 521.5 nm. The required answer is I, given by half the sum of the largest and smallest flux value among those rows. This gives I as 98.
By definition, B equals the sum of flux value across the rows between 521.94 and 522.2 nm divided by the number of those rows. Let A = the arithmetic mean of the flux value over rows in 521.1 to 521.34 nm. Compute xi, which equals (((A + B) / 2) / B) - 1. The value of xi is -0.01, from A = 92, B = 94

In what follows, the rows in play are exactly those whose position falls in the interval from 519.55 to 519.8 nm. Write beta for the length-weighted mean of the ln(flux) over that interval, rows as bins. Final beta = 4.48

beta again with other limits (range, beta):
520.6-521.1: 4.62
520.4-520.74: 4.64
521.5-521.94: 4.54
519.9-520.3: 4.60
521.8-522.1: 4.53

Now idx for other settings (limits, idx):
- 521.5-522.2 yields 1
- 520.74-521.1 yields 27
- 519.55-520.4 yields 14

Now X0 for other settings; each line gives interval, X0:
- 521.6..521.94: -4.93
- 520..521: -5.02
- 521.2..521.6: -4.83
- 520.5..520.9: -5.00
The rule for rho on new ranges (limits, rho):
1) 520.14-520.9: 7.7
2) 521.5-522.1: 3.3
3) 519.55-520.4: 9.8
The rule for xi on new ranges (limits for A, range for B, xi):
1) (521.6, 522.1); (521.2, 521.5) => 0.08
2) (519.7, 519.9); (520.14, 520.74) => -0.09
